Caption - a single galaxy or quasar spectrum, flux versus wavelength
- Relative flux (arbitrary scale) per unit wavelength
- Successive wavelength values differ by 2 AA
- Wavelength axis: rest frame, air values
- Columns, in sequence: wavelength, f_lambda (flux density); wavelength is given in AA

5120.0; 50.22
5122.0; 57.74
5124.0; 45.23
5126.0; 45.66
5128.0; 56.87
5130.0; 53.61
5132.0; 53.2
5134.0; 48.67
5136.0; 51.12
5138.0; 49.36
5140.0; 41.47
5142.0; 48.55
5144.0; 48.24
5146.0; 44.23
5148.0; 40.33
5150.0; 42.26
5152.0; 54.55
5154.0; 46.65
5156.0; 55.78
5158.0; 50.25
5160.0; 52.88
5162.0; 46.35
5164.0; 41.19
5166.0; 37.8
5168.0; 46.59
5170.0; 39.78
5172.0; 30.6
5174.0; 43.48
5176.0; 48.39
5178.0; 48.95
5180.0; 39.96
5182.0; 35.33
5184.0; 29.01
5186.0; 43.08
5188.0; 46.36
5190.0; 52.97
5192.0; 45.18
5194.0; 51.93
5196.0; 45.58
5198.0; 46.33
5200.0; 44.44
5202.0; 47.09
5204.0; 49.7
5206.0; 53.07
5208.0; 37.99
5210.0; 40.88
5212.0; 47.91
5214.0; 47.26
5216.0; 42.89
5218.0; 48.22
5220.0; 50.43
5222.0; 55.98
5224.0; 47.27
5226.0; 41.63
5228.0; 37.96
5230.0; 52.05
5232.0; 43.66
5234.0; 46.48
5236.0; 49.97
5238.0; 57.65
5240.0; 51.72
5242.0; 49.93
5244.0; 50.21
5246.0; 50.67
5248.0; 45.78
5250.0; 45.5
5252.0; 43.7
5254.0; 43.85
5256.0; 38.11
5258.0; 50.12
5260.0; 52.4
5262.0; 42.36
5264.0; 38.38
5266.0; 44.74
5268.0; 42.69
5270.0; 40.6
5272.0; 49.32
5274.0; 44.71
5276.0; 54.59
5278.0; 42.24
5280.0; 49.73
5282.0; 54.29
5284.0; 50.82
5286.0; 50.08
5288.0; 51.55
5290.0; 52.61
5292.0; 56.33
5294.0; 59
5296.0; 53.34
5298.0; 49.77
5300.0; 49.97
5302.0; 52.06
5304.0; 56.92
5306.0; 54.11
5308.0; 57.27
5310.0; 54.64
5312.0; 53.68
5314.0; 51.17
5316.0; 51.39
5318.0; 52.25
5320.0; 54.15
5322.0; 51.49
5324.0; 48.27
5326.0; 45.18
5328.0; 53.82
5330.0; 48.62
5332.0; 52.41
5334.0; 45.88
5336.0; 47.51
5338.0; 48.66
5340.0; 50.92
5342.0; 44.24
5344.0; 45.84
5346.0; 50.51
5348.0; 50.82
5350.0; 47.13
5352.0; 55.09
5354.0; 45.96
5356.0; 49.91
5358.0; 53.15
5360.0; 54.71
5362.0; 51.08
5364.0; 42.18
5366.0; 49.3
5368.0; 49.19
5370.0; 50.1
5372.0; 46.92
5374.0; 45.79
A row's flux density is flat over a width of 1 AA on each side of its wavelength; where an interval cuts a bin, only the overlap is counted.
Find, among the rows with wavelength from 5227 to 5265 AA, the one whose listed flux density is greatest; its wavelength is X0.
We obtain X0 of 5238.0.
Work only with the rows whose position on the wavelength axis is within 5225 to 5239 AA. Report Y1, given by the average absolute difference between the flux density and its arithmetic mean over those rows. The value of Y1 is 5.3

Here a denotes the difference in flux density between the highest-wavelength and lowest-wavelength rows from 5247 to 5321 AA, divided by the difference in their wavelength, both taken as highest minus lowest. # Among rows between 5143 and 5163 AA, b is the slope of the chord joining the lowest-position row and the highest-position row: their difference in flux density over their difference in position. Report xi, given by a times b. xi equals -0.012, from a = 0.12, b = -0.1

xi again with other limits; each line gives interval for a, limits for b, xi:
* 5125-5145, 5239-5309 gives 0.012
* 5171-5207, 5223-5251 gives -0.045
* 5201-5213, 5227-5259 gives 0.033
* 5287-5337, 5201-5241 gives -0.010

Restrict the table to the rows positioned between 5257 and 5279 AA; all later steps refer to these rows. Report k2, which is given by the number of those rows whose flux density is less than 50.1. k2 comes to 8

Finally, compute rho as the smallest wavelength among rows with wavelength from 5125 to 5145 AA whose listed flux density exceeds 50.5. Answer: 5128.0 AA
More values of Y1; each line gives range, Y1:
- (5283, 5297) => 2.4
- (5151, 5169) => 4.8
